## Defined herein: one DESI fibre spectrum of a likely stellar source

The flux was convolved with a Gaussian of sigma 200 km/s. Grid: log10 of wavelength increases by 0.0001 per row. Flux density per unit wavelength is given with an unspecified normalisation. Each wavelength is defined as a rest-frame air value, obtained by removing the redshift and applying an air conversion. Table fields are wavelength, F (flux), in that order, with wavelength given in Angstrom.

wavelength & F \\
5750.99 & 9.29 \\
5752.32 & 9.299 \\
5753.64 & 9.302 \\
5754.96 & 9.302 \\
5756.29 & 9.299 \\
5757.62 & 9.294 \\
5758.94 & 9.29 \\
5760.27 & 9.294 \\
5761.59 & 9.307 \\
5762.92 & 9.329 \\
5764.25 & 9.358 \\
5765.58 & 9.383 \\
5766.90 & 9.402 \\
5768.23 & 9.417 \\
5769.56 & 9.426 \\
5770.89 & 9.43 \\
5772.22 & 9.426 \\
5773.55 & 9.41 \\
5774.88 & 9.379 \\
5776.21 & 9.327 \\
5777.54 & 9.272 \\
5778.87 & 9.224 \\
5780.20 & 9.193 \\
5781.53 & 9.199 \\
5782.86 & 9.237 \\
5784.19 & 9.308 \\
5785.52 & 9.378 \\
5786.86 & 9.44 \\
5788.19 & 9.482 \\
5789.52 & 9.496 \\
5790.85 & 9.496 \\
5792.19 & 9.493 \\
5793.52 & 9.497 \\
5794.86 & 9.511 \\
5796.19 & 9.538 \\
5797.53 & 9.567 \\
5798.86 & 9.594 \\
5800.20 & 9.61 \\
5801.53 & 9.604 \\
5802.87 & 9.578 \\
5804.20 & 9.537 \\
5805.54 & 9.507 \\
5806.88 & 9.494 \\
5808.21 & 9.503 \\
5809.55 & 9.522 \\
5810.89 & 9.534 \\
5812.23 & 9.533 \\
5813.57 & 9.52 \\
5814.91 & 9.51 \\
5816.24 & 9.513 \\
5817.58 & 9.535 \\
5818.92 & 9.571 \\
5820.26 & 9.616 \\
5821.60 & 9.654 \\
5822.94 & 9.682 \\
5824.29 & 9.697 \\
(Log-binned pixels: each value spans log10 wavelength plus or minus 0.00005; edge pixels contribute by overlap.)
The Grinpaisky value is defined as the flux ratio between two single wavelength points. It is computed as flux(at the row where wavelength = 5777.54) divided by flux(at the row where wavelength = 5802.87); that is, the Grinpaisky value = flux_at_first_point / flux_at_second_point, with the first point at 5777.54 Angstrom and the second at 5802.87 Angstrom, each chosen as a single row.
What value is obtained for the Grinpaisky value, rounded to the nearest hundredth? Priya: 0.97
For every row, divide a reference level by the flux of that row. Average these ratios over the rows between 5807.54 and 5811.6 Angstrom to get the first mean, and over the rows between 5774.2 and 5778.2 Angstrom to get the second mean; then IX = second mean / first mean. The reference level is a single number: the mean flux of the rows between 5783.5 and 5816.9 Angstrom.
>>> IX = 1.02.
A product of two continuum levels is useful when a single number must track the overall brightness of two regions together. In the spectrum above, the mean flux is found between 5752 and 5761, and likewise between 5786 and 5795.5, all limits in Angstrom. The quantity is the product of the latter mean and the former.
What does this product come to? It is 88.2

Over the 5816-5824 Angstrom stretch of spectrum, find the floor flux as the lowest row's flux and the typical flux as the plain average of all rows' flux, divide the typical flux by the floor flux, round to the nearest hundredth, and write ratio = 1.01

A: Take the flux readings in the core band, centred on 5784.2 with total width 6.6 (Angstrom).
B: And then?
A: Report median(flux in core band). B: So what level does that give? 9.31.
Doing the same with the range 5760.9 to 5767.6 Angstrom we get 9.36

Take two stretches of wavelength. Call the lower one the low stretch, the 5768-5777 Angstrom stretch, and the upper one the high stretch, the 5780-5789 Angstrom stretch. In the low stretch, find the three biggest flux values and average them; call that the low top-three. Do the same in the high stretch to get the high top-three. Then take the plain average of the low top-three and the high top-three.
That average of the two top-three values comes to 9.43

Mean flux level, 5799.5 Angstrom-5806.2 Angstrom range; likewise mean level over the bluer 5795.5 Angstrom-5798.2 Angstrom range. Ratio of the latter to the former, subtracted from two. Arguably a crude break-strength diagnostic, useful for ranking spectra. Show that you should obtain 1.00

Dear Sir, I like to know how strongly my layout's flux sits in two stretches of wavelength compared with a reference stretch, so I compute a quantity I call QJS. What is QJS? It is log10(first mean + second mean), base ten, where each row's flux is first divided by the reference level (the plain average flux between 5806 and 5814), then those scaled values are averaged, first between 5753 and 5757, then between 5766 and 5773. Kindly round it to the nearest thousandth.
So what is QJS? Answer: 0.294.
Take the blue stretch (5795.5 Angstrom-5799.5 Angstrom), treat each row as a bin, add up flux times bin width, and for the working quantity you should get 38.3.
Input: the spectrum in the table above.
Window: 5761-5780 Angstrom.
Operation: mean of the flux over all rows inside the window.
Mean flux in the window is 9.36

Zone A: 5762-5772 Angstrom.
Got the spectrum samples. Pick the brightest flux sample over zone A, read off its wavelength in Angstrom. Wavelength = 5770.89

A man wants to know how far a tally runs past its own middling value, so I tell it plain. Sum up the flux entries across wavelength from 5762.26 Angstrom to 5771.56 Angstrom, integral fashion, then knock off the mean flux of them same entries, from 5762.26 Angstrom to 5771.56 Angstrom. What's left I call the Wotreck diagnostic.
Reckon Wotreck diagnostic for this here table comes 77.9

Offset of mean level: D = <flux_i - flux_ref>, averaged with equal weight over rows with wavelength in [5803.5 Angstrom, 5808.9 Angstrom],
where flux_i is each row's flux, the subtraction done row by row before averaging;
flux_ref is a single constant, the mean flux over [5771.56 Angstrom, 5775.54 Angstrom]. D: 0.11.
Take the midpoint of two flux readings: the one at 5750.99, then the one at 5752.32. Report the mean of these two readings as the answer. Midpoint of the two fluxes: 9.29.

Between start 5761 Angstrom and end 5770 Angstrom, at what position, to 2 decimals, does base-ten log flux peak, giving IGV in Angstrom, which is 5769.56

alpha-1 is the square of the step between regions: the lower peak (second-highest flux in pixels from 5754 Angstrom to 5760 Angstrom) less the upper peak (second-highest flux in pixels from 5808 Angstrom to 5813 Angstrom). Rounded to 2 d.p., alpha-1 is 0.05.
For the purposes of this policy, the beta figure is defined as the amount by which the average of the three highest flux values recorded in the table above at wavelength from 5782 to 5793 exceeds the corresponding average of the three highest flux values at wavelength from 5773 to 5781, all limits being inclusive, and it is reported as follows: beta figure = 0.12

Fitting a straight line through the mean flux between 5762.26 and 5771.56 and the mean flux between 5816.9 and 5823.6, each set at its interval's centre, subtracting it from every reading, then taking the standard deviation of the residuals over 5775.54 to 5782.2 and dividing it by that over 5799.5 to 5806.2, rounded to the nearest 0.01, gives 1.22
